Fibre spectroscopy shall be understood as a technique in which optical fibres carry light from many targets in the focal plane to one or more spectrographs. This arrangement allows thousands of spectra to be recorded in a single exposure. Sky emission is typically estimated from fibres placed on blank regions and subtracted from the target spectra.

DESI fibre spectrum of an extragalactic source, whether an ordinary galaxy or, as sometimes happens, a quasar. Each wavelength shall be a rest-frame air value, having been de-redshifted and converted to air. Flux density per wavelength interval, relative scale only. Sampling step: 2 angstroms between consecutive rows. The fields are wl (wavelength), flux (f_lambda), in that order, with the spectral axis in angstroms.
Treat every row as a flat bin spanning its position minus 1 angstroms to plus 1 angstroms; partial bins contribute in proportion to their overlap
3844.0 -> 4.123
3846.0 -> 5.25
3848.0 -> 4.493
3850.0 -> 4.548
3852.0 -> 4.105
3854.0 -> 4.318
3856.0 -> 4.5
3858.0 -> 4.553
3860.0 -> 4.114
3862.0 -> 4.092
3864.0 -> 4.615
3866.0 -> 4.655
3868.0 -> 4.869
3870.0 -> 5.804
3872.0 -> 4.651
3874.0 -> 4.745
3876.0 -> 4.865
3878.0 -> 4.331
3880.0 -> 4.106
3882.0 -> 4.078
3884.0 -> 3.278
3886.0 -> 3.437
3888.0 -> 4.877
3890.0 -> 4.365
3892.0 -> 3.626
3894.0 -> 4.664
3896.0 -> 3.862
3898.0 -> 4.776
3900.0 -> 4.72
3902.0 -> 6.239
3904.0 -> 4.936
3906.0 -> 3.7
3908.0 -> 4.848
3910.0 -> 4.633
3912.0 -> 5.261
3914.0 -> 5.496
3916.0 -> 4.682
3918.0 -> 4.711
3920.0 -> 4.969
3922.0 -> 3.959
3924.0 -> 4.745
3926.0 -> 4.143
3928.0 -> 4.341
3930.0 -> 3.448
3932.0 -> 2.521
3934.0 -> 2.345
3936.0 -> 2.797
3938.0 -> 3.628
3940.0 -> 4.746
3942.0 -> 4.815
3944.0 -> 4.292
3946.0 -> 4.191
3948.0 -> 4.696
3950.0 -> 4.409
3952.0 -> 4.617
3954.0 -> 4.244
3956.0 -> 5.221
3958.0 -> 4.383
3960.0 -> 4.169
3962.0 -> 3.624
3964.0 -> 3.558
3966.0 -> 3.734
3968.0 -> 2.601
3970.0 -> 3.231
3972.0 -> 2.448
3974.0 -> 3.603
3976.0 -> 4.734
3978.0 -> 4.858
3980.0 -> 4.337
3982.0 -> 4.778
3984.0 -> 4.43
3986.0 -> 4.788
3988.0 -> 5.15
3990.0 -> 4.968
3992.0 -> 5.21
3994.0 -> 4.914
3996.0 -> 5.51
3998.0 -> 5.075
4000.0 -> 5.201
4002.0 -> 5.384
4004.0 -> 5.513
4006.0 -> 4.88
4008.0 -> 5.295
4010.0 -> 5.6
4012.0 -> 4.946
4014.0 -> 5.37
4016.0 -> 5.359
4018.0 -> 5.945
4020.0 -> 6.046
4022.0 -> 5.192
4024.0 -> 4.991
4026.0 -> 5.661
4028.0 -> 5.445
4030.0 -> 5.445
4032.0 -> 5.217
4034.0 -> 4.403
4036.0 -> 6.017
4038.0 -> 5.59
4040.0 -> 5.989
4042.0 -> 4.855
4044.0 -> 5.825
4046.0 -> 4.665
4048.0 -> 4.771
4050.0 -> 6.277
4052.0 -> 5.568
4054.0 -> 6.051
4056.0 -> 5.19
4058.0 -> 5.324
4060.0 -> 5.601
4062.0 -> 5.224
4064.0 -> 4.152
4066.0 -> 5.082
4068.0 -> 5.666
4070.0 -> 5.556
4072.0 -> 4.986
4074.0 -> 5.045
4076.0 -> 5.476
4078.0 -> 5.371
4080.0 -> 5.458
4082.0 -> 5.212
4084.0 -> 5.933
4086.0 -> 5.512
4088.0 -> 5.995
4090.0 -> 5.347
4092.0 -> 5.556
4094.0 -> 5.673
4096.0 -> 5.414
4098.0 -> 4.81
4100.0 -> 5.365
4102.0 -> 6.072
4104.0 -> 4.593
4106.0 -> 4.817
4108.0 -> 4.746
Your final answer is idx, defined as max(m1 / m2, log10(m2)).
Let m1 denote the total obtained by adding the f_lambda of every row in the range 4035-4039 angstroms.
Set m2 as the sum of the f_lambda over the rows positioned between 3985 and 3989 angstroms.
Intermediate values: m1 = 11.6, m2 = 9.9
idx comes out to 1.17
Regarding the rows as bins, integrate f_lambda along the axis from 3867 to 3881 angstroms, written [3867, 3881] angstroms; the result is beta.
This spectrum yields 67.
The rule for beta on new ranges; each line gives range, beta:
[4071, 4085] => 75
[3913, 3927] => 65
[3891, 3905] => 66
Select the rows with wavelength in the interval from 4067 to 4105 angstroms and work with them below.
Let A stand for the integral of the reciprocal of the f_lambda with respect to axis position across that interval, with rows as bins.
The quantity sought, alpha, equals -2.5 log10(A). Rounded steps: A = 7.0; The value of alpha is -2.12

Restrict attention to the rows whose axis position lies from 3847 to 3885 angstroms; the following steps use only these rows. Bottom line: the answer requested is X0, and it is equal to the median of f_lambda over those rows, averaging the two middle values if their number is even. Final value 4.5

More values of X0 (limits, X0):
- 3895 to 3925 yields 4.7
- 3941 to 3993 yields 4.4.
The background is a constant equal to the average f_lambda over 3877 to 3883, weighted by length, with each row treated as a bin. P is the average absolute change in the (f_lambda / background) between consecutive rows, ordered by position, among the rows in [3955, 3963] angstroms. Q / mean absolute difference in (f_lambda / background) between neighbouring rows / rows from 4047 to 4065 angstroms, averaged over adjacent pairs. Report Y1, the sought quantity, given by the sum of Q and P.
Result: 0.29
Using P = 0.13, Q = 0.16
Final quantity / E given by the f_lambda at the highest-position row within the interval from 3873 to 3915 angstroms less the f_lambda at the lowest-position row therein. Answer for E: 0.8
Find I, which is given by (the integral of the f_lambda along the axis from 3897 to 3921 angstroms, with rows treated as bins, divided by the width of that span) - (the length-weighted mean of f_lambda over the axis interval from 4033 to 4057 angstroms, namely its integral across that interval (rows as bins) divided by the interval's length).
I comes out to -0.5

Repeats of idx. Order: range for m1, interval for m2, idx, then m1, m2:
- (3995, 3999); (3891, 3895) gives 1.28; 10.6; 8.3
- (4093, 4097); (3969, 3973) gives 1.95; 11.1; 5.7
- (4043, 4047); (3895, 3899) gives 1.21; 10.5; 8.6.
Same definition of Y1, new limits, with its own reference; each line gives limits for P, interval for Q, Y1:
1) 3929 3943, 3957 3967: 0.20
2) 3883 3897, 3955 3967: 0.28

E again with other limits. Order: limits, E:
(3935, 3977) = 1.9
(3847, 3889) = 0.4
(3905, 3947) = 0.5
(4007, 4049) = -0.5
